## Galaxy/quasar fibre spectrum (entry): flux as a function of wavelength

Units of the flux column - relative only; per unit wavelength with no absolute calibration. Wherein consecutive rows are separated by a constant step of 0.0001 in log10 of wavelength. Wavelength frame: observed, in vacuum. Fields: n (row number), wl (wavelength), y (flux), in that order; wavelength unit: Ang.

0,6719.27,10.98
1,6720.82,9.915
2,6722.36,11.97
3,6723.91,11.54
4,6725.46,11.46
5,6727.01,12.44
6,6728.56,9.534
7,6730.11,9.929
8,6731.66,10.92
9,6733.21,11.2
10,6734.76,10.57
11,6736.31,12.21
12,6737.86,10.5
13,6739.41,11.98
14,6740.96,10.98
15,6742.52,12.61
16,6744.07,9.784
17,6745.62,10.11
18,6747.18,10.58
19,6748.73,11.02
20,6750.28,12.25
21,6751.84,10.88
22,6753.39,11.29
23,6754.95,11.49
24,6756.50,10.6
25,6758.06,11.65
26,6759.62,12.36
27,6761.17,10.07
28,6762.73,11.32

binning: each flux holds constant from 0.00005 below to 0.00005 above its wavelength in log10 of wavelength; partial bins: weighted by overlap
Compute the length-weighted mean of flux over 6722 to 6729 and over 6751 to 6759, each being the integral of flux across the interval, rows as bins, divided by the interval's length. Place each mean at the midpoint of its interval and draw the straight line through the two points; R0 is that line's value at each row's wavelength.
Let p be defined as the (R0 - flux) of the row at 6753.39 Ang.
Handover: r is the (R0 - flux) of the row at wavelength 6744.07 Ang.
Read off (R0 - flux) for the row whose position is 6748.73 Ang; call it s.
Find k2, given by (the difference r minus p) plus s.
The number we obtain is 2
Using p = -0.1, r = 1.5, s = 0.23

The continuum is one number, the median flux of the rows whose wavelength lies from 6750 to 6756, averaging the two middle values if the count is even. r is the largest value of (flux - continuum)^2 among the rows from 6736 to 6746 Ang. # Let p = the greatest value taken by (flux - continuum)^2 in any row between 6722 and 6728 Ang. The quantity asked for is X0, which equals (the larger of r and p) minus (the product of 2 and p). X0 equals 0.4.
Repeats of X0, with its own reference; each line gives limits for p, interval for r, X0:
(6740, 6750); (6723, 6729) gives -1.7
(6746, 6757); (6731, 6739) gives -0.7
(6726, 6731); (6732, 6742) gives -3.4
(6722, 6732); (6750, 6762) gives -3.4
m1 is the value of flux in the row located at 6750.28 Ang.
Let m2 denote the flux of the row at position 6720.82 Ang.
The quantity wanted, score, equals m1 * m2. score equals 121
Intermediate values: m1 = 12.25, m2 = 9.915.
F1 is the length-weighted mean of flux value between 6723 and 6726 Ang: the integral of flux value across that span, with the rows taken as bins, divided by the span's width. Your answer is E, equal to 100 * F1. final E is 1151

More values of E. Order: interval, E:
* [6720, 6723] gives 1092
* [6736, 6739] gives 1131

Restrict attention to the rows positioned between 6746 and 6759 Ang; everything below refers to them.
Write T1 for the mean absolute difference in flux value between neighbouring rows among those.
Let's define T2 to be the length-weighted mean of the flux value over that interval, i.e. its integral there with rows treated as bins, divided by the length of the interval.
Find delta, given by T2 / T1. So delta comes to 14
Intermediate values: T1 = 0.80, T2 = 11.2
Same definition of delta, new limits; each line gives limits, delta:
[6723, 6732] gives 10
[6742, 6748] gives 9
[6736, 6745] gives 7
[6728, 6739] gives 11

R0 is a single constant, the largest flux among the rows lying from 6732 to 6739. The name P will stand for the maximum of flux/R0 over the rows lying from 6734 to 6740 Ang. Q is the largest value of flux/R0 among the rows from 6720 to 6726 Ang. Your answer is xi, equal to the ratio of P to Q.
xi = 1.02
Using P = 1.000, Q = 0.98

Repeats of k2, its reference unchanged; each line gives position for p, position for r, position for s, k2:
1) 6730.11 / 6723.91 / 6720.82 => 0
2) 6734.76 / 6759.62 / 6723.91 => -2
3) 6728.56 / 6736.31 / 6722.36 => -3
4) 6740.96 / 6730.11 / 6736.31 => 0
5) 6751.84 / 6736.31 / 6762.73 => -1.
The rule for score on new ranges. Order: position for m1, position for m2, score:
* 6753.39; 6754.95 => 130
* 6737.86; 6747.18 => 111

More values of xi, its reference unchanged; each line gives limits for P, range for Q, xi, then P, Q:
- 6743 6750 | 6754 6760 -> 0.89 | 0.903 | 1.01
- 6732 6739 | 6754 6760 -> 0.99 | 1.000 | 1.01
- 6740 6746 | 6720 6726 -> 1.05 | 1.033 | 0.98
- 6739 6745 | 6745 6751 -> 1.03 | 1.033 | 1.00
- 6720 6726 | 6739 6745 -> 0.95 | 0.980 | 1.03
